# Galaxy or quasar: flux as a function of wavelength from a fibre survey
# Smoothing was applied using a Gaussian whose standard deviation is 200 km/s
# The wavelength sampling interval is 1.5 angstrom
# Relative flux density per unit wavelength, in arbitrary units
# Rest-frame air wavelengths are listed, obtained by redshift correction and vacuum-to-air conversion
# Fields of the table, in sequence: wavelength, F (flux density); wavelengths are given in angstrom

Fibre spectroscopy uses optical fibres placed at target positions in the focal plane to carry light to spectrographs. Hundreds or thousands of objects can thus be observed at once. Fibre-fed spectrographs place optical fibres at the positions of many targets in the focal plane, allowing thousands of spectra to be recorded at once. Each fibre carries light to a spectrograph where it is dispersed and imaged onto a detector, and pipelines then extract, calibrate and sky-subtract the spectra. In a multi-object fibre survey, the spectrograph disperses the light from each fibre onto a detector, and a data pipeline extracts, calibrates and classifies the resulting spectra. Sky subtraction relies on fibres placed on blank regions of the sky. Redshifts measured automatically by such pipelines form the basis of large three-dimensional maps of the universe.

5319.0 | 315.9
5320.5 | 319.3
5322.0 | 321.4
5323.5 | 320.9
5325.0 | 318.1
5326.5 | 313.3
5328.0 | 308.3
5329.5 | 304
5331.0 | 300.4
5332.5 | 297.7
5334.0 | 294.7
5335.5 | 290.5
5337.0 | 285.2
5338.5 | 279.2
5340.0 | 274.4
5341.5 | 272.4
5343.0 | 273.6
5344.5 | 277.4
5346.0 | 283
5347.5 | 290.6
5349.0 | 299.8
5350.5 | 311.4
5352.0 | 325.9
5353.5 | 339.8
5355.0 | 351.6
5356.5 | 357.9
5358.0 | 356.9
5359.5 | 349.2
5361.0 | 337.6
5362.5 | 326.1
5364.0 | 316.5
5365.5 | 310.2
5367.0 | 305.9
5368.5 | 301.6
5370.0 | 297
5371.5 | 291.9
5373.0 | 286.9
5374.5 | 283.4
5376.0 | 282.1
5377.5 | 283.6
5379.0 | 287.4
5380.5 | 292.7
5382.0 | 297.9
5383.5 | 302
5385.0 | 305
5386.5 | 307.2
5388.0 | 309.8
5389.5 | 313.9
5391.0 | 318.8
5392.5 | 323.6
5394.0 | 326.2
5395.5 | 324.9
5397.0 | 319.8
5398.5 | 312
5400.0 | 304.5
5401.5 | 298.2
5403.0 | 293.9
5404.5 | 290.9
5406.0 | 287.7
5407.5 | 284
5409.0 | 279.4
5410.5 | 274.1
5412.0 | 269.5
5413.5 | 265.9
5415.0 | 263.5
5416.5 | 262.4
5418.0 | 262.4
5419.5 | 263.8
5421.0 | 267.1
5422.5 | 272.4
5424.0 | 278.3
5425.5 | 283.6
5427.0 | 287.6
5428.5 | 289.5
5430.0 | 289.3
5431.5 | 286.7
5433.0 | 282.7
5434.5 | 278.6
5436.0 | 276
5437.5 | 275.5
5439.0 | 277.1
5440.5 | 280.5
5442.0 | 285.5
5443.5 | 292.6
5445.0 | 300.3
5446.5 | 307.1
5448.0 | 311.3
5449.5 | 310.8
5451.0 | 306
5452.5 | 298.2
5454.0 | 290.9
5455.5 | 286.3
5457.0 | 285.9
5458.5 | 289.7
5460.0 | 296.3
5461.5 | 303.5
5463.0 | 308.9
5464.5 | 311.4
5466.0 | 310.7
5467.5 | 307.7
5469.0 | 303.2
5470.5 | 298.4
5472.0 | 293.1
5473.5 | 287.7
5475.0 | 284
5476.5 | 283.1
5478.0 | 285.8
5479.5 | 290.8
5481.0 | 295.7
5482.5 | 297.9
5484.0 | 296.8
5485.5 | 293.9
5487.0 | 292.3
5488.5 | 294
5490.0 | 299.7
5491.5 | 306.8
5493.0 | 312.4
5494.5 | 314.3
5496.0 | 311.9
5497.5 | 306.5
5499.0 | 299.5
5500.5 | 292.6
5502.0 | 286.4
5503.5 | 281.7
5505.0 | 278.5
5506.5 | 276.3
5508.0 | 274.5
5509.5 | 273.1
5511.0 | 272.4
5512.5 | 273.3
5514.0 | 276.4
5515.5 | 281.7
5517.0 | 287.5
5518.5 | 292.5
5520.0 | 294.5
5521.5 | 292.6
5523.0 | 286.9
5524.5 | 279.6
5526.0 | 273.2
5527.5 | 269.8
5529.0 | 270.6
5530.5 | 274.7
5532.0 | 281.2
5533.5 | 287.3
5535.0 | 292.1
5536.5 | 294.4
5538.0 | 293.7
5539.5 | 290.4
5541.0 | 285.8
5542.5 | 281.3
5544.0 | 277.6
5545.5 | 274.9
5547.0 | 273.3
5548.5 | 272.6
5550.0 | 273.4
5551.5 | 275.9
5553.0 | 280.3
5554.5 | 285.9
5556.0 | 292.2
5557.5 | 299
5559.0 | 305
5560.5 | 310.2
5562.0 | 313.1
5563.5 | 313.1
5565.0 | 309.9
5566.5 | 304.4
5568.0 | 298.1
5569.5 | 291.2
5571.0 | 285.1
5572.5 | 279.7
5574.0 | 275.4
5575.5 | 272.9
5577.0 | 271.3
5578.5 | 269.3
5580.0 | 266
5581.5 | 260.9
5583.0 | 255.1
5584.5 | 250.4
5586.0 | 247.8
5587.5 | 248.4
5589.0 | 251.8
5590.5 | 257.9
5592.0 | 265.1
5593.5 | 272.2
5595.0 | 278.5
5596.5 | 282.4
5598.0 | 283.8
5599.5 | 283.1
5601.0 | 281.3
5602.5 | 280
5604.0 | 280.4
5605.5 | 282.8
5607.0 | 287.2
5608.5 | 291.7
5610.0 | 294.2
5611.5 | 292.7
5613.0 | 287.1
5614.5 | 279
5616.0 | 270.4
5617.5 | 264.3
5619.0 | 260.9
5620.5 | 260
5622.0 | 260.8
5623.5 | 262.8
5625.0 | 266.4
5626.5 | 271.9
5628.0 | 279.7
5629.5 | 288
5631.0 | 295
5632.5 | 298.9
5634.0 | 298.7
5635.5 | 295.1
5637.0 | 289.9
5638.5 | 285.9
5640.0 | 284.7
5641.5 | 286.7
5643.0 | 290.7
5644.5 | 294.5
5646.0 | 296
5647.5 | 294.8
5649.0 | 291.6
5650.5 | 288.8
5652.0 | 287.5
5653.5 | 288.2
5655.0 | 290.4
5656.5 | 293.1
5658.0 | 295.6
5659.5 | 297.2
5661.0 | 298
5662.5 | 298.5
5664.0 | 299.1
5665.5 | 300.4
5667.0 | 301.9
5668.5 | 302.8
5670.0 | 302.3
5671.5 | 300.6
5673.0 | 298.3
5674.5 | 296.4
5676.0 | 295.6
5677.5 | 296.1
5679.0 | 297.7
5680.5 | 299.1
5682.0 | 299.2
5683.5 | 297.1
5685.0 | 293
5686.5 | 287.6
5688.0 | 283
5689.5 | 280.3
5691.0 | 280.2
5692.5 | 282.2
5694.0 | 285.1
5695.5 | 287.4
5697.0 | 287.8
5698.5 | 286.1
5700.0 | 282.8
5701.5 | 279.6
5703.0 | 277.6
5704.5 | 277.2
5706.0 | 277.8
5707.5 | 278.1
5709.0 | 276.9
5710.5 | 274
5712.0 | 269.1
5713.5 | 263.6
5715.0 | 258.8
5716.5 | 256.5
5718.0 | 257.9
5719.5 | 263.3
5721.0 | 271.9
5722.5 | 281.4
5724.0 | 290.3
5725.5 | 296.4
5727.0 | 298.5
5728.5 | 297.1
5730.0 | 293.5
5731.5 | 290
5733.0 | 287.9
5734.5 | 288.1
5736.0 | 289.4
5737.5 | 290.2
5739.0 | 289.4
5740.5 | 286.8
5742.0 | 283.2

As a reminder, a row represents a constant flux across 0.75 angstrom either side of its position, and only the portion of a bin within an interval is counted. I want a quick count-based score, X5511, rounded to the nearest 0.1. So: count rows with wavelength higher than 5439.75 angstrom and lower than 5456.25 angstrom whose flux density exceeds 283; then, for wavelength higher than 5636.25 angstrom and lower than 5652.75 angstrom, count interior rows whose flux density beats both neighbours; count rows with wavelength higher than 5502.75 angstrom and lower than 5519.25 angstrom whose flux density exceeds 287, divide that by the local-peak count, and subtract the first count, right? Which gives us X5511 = -8.0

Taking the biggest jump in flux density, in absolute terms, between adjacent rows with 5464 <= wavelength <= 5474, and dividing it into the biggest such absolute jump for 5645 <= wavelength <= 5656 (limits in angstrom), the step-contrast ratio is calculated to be 0.6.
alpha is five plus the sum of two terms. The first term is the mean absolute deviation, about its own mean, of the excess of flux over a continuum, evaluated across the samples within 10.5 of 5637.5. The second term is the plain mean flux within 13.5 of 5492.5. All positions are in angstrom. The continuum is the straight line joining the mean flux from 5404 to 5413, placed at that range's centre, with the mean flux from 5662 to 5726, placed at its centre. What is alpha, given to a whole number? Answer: 307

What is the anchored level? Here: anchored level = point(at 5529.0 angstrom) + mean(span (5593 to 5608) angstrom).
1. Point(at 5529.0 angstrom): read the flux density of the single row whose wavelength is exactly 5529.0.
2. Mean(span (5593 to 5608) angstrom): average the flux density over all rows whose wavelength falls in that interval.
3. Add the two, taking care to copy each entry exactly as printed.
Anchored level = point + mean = 552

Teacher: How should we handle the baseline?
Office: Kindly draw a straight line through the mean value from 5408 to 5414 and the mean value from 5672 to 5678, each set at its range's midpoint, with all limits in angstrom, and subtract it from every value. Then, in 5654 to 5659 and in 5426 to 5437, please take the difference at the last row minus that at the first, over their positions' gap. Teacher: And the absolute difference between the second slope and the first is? 3.0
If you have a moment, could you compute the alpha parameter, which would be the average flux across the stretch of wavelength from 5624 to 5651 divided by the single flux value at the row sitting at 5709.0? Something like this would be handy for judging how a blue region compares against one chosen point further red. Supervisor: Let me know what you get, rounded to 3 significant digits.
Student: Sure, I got 1.04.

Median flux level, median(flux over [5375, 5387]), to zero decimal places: 295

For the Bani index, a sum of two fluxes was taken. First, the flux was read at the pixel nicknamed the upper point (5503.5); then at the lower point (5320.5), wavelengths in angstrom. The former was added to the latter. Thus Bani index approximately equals 601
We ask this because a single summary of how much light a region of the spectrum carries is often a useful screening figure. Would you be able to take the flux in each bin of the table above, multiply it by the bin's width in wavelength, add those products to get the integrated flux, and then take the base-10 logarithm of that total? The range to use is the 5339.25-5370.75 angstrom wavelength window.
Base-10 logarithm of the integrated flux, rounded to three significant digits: 3.99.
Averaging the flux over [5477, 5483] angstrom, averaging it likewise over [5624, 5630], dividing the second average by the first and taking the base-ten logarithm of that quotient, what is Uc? -0.025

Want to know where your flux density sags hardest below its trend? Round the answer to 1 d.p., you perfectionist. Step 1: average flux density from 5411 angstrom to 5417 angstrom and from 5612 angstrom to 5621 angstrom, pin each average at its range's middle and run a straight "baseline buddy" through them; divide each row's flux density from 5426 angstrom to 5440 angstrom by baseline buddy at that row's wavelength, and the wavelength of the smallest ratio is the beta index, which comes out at 5437.5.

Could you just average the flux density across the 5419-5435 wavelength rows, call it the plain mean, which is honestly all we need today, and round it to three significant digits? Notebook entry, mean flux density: 280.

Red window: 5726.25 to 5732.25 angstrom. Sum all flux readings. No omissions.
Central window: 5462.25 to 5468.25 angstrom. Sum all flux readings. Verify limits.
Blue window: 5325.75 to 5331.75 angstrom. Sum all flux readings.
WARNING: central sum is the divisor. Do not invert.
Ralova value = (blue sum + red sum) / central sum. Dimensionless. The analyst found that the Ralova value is 1.94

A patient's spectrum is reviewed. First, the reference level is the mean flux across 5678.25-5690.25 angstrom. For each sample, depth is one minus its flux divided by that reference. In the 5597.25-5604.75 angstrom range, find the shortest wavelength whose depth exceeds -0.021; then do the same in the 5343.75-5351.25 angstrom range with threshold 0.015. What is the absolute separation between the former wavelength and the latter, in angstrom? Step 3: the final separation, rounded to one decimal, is 253.5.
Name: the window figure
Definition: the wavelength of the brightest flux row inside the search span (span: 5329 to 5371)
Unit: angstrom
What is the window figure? 5356.5 angstrom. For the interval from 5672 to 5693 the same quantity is 5682.0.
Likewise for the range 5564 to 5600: 5565.0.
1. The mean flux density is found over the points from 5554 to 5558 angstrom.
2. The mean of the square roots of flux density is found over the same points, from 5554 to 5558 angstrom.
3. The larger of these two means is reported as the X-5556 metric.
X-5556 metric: 292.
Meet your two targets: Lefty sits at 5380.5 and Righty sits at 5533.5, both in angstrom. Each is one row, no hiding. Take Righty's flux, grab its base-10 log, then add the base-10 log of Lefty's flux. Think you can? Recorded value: 4.925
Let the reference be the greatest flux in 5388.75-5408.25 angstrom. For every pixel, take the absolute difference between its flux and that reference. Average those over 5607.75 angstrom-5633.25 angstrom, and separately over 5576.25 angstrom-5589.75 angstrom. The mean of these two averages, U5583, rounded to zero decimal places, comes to 58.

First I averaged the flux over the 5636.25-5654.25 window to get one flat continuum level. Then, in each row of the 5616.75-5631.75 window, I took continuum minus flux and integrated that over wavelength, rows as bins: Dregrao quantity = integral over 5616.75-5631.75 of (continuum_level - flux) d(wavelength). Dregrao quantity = 284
